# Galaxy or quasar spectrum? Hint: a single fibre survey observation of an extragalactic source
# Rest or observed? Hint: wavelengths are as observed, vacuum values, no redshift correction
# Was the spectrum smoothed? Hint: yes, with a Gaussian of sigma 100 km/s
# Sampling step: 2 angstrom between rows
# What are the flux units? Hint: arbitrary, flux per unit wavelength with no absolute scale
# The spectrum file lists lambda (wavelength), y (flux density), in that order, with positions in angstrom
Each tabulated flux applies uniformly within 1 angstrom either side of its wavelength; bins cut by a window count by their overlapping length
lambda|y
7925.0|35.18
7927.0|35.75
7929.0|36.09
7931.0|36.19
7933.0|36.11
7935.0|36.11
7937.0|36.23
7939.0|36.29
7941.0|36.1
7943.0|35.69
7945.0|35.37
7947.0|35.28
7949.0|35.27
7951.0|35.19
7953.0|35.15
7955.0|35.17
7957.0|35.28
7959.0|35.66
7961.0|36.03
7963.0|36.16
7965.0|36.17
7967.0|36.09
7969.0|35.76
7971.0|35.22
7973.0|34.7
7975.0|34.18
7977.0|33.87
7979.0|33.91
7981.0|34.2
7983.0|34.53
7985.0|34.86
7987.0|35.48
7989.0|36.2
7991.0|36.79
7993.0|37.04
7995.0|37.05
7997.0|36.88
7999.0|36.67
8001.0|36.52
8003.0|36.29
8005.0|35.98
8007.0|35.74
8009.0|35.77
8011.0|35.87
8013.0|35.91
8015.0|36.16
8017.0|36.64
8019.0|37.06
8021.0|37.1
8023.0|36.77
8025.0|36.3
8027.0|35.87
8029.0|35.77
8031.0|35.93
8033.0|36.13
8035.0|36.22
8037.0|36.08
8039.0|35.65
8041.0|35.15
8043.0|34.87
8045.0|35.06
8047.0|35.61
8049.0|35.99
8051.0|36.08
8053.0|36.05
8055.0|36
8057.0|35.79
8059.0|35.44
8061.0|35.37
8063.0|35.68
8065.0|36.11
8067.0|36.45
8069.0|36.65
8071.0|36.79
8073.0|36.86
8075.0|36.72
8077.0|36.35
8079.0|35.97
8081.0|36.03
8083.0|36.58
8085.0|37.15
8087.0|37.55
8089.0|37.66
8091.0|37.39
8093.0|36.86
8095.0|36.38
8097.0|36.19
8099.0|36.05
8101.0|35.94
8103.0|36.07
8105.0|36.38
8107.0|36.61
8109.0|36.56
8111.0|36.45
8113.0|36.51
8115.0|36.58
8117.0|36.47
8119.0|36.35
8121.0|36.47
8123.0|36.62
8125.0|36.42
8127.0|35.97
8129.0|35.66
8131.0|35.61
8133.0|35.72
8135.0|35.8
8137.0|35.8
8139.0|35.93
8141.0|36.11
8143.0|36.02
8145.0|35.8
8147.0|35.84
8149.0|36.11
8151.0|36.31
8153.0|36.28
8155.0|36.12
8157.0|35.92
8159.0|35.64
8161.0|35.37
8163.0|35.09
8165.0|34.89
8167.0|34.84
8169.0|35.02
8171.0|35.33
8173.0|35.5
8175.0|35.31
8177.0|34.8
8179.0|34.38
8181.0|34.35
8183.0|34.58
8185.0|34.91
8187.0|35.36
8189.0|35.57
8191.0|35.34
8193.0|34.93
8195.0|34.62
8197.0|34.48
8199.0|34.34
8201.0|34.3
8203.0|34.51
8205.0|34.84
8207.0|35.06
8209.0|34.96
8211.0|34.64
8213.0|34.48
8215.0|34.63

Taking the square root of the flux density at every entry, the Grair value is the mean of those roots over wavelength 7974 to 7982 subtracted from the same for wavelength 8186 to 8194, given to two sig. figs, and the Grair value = 0.11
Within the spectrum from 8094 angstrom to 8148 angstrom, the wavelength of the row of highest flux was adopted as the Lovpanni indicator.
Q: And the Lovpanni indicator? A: 8123.0 angstrom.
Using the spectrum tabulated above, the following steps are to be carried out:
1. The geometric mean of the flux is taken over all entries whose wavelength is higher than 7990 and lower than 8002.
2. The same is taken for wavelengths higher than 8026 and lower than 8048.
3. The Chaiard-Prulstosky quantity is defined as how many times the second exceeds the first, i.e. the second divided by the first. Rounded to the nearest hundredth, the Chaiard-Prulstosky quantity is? 0.97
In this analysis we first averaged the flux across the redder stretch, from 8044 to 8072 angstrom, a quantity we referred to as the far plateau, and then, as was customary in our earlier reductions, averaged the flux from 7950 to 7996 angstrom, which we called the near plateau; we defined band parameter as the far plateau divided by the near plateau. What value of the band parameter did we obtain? 1.01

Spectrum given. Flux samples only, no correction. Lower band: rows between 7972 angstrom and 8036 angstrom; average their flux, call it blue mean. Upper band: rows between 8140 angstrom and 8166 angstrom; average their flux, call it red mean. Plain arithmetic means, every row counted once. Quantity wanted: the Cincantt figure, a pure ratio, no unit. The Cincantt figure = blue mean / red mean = 1.00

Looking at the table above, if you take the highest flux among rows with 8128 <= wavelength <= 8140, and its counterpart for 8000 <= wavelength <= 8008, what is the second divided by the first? 1.02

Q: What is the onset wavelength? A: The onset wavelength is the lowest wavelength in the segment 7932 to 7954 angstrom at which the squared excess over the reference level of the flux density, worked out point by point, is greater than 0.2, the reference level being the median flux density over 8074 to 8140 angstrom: 7943.0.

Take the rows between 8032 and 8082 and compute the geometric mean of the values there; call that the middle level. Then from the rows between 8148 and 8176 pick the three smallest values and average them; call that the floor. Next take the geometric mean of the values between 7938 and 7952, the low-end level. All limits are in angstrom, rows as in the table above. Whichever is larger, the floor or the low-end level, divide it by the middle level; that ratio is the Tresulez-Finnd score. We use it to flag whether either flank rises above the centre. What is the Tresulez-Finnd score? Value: 0.99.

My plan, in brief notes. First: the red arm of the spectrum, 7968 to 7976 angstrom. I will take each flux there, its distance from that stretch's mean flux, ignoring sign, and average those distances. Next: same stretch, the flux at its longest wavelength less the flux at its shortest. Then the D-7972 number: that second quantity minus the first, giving -2.1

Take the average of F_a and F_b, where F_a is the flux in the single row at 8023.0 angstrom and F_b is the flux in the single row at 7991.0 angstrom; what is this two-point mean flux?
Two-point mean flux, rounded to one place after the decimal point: 36.8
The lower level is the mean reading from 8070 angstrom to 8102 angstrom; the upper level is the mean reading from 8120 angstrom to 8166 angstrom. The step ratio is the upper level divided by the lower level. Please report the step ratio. 0.98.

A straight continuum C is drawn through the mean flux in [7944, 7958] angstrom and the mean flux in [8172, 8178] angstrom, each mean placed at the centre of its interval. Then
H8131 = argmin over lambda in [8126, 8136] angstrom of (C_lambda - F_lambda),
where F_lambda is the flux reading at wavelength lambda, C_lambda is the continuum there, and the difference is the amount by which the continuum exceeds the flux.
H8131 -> 8127.0 angstrom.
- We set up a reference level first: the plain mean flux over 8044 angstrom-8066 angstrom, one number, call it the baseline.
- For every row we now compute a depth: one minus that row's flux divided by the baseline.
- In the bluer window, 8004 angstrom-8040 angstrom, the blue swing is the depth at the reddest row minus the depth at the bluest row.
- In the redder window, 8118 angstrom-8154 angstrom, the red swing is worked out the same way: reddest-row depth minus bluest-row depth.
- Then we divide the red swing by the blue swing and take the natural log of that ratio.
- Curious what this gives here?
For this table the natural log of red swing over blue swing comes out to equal -1.6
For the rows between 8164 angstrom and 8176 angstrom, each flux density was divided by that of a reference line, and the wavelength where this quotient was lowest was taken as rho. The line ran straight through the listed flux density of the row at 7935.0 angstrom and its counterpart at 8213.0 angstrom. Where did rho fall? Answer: 8167.0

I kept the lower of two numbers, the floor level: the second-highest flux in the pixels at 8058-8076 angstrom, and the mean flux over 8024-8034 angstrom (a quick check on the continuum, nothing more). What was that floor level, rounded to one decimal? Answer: 36.0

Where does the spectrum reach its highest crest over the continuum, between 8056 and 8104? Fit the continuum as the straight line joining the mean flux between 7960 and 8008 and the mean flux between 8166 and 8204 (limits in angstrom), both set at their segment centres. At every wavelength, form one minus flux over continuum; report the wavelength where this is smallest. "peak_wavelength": 8089.0 angstrom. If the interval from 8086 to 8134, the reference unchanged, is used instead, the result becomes 8089.0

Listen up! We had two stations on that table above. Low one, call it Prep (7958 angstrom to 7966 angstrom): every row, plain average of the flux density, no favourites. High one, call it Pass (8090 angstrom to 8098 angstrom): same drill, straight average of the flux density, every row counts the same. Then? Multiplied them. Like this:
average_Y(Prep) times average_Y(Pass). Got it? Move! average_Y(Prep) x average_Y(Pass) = 1322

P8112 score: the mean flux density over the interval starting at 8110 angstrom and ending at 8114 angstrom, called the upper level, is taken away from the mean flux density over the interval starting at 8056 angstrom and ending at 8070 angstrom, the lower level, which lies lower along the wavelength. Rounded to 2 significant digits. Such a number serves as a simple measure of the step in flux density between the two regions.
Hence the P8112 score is -0.55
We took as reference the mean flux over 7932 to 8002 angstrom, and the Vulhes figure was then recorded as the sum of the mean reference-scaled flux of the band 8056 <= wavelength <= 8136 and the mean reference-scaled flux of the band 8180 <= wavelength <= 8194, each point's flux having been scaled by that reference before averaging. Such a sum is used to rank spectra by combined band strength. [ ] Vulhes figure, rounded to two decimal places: 2.00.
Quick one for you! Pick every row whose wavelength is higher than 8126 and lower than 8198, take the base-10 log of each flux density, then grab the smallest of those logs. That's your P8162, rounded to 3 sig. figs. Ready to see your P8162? 1.54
